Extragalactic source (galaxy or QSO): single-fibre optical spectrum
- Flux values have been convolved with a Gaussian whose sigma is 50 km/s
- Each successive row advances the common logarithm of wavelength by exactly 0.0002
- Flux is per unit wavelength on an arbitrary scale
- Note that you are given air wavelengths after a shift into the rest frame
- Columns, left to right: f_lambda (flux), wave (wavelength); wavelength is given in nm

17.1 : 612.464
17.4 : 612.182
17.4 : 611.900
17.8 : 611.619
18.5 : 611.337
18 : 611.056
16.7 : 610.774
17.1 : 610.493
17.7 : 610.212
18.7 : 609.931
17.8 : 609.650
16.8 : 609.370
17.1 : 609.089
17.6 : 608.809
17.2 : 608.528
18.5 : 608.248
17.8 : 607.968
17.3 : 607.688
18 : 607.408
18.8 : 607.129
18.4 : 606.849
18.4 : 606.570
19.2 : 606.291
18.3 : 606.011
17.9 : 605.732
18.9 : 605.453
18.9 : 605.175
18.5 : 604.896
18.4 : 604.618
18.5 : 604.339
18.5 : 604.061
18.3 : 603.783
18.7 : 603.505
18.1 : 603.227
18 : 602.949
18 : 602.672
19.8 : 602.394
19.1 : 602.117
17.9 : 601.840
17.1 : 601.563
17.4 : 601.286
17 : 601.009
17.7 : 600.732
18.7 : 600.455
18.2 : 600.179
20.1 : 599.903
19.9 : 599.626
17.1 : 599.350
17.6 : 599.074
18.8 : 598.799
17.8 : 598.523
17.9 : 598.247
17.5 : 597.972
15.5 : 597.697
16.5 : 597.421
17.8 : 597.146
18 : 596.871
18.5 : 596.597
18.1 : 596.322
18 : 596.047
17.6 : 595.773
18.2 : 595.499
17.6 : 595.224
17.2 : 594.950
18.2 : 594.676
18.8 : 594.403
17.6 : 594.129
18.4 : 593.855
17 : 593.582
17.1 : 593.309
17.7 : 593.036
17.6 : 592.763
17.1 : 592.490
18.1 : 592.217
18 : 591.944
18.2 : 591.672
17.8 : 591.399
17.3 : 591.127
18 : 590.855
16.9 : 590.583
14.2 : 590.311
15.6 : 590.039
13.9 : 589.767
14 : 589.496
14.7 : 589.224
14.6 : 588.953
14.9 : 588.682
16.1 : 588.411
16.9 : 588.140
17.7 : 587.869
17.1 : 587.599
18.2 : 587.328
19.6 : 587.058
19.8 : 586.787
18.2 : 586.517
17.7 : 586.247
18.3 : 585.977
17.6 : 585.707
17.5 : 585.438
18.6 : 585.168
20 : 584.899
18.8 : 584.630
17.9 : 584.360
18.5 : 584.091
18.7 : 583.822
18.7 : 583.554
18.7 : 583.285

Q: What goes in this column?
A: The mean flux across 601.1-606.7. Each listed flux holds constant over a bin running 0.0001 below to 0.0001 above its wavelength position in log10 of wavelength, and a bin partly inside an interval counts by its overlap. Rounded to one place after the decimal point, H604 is 18.4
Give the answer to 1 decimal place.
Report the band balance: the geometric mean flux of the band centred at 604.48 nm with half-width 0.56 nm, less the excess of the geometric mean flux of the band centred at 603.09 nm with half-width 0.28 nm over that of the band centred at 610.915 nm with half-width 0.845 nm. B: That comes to 18.0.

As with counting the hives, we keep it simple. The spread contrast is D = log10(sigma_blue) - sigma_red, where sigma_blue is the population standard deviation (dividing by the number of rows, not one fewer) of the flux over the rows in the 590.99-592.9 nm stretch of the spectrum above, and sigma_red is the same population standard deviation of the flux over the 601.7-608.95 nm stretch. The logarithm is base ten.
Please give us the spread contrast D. -1.0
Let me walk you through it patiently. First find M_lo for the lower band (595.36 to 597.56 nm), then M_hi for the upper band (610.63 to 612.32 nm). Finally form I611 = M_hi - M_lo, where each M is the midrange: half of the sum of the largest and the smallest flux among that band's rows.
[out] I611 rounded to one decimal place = 0.1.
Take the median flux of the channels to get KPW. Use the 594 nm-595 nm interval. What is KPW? 17.9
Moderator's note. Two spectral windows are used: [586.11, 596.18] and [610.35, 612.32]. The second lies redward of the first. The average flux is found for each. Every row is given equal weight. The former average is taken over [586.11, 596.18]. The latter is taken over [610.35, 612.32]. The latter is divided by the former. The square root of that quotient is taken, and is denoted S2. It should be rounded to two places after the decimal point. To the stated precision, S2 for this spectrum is 1.01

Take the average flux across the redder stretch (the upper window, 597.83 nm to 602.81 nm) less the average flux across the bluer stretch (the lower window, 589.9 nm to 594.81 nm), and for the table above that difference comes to 0.78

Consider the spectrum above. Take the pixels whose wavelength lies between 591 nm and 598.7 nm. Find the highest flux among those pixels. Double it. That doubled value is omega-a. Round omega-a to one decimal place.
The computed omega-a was 37.6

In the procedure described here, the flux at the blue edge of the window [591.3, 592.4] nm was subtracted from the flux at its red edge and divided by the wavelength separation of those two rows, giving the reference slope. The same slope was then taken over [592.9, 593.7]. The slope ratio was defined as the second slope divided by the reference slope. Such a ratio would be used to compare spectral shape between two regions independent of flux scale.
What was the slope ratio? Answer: -3.5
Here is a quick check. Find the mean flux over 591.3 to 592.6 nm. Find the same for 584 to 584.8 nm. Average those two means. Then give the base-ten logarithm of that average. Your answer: 1.26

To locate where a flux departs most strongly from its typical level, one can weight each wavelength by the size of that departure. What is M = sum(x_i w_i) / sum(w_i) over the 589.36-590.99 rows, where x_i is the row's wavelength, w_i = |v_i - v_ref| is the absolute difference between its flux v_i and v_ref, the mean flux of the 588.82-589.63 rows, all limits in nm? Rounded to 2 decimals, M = 590.51 nm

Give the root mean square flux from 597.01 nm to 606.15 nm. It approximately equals 18.2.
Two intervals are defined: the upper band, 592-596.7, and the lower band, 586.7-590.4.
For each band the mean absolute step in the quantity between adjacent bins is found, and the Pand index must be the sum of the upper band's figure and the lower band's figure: 1.41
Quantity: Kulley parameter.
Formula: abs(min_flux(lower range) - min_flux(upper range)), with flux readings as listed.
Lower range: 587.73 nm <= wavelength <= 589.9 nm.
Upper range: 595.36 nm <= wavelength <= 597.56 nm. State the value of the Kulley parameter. 2.60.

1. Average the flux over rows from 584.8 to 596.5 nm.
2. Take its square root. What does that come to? 4.16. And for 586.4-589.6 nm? 4.10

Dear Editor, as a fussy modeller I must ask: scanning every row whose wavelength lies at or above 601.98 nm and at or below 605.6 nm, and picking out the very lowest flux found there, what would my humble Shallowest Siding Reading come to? 18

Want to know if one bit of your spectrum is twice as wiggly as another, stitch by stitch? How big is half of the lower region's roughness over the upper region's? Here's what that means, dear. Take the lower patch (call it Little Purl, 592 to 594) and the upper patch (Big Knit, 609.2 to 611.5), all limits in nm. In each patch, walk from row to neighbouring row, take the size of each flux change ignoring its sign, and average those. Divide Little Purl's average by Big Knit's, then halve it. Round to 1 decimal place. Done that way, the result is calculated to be 0.4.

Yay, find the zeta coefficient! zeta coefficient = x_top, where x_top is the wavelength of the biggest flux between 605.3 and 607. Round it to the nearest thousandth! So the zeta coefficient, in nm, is 606.291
